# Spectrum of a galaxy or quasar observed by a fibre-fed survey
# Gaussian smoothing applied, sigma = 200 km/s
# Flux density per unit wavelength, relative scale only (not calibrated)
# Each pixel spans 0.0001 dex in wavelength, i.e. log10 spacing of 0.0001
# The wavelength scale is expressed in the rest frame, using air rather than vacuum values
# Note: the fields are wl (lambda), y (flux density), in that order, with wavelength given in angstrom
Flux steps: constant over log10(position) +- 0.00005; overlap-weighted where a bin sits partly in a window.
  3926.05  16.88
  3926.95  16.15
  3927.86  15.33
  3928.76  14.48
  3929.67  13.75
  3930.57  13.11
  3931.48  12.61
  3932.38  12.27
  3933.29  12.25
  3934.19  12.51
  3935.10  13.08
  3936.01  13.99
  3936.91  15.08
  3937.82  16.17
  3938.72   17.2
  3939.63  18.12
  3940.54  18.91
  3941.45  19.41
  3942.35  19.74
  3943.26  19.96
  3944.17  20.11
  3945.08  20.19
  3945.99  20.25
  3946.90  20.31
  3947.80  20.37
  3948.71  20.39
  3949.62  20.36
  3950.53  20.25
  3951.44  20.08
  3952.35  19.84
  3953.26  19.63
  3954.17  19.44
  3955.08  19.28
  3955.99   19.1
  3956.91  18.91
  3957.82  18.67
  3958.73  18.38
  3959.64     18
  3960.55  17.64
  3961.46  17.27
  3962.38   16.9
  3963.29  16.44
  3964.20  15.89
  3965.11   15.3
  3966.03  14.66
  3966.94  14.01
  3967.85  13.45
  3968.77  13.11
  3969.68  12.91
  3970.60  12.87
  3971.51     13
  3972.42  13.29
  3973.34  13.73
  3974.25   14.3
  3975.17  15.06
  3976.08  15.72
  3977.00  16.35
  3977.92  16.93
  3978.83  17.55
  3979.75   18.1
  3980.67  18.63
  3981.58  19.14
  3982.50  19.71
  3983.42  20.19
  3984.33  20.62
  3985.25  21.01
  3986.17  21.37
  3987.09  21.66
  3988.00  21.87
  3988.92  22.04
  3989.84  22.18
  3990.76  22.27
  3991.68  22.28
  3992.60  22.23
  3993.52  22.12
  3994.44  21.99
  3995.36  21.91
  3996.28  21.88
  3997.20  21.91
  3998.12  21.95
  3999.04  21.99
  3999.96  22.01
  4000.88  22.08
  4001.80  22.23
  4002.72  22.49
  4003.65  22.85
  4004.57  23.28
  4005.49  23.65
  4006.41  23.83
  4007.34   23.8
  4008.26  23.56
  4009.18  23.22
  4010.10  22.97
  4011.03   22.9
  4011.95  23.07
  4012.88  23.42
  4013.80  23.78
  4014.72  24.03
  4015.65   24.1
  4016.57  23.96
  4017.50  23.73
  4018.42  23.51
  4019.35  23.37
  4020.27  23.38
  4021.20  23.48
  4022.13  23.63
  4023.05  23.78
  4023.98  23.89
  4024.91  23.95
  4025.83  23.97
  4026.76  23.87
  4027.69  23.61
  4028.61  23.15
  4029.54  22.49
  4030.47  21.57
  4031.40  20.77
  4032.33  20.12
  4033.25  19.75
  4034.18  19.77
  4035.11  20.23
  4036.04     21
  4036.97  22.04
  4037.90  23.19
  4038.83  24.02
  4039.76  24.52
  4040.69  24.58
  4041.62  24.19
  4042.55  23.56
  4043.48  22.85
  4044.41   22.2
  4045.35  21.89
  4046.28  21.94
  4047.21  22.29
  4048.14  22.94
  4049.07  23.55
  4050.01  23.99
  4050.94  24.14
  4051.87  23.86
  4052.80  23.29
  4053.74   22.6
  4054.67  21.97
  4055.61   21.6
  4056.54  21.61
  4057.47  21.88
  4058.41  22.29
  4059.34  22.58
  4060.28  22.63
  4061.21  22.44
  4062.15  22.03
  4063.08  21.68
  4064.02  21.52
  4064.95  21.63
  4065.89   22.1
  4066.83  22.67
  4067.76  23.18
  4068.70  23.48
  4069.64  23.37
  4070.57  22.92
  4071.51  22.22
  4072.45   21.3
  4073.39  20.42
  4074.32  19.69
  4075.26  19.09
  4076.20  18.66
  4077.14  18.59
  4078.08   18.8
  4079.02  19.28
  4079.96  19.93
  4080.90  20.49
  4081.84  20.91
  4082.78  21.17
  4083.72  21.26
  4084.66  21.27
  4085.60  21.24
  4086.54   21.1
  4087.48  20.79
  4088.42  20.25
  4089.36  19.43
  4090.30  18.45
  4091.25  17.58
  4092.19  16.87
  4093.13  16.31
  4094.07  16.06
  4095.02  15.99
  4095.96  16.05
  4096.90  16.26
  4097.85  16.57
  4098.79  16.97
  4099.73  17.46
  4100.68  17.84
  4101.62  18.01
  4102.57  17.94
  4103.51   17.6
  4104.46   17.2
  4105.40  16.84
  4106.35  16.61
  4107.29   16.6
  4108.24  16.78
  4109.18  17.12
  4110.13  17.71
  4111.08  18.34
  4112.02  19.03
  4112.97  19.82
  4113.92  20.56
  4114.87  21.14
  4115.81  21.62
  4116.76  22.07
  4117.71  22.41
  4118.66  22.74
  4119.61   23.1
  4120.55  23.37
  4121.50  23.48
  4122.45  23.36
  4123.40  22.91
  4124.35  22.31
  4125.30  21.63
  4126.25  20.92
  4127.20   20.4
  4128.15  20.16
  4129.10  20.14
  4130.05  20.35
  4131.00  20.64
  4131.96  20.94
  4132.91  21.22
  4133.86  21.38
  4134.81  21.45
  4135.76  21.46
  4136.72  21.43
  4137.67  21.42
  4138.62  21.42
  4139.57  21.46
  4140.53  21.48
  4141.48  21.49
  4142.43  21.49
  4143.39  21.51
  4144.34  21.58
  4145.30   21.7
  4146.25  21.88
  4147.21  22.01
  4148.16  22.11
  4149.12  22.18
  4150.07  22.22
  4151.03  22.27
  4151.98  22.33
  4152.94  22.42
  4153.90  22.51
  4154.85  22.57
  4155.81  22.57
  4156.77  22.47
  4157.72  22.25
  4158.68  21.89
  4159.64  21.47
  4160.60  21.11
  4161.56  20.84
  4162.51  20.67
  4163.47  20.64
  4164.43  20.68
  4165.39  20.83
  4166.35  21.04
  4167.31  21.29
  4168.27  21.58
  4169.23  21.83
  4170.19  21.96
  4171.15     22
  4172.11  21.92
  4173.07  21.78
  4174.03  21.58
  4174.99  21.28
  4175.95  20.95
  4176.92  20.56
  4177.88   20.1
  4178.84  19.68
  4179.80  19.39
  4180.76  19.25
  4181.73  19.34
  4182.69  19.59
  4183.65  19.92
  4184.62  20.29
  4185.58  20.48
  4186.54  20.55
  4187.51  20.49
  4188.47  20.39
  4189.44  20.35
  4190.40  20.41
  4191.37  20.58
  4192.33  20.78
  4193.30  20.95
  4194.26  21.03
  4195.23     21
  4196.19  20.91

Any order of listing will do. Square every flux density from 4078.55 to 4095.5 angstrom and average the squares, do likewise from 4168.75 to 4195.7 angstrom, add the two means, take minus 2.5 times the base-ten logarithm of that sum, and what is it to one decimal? -7.3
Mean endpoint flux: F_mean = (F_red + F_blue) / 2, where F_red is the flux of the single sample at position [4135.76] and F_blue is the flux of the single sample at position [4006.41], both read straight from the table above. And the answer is 22.6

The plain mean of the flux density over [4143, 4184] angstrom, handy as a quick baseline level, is 21.3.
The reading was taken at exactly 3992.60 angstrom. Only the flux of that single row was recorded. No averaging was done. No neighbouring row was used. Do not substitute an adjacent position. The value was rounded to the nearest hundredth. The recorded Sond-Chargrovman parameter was 22.23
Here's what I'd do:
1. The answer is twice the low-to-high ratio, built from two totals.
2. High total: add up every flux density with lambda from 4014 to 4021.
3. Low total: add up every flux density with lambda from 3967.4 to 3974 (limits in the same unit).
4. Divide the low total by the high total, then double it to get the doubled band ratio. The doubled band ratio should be 1.11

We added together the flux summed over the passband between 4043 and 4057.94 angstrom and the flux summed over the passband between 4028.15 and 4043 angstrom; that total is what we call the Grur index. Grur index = 718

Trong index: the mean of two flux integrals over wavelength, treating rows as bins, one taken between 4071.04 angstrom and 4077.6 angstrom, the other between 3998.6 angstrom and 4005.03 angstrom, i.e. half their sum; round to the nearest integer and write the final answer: 138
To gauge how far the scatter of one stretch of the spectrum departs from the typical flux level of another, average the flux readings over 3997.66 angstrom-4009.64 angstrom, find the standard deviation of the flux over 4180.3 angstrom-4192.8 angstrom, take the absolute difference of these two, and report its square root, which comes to 4.73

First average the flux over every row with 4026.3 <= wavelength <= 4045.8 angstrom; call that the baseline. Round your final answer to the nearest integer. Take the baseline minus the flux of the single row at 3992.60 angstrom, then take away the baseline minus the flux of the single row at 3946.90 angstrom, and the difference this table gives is -2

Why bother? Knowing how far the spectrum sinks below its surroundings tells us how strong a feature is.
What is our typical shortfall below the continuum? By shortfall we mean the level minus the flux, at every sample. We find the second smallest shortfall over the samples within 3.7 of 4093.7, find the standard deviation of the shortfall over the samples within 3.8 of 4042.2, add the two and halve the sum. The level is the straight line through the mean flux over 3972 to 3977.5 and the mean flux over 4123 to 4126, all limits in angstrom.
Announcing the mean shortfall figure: 2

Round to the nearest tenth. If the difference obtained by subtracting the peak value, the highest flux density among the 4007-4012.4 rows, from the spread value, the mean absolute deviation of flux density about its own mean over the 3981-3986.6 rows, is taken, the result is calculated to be -23.1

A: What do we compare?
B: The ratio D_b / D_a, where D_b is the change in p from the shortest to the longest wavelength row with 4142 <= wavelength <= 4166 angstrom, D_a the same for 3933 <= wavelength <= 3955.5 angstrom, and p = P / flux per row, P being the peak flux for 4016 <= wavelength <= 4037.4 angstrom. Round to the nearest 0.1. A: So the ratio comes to 0.0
